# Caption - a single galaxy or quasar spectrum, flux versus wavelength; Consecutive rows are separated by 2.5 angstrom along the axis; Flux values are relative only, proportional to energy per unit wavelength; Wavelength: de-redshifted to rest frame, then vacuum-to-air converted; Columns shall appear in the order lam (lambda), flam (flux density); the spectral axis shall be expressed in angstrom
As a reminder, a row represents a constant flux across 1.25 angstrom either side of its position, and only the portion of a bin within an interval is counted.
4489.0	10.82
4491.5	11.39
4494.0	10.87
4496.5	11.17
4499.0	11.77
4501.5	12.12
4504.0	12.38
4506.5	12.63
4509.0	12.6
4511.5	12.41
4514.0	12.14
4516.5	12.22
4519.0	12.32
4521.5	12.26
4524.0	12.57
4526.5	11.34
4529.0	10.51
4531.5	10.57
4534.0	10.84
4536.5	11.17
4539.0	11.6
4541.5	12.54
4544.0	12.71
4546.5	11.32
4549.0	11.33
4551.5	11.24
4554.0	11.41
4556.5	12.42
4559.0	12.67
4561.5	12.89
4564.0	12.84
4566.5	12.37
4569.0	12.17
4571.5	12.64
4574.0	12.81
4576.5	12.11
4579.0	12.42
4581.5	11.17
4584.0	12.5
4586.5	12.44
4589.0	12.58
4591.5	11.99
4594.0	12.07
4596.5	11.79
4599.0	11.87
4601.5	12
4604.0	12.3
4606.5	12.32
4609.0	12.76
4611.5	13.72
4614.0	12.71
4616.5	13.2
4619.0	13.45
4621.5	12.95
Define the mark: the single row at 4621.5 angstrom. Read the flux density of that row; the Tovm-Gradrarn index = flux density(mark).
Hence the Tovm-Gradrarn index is 12.95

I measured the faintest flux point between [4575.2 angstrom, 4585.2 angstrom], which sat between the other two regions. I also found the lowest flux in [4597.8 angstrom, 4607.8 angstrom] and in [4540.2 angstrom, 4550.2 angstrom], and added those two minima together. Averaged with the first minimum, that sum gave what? 17.18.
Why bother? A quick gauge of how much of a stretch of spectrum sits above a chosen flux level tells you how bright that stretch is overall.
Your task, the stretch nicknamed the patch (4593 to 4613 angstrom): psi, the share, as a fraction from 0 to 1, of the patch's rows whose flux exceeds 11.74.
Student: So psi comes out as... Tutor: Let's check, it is 1.00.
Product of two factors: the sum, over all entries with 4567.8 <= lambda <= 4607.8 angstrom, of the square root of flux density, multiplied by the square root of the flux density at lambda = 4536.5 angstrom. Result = 187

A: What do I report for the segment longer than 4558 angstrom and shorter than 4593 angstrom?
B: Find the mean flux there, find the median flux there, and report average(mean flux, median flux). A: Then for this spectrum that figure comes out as 12.4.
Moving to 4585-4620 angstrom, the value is 12.4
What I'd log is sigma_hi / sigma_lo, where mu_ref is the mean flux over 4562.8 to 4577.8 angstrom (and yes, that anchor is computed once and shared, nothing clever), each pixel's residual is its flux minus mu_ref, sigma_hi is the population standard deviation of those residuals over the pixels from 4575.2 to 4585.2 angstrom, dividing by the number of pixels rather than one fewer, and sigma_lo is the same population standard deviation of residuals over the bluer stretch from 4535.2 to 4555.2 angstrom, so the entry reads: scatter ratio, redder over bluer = 0.93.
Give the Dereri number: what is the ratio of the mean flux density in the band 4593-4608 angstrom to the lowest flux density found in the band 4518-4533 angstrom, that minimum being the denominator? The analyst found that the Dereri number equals 1.15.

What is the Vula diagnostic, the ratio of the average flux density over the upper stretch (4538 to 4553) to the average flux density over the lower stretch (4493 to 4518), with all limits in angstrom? 0.98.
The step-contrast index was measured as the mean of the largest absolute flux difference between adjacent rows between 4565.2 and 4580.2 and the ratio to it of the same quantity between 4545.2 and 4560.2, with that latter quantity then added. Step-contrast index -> 2.1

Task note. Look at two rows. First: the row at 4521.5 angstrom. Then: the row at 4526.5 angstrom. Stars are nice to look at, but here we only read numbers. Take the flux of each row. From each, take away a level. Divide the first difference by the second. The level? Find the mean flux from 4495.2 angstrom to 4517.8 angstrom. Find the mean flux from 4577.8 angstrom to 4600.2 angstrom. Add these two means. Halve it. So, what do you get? 0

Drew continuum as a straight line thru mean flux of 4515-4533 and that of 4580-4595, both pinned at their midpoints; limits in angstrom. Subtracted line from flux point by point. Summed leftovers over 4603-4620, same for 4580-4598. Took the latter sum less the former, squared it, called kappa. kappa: 23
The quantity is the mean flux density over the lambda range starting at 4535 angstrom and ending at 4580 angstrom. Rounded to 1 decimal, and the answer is 12.1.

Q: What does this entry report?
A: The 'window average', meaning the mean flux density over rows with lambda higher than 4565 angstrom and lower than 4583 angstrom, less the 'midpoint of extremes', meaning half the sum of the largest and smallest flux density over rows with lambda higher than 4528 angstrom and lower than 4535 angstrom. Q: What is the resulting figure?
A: 1.6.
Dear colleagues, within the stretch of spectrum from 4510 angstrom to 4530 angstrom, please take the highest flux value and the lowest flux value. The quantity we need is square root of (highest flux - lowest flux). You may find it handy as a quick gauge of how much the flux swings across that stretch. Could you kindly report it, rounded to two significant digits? 1.4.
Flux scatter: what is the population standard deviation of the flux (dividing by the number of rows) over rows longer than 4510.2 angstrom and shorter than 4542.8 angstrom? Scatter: 0.73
